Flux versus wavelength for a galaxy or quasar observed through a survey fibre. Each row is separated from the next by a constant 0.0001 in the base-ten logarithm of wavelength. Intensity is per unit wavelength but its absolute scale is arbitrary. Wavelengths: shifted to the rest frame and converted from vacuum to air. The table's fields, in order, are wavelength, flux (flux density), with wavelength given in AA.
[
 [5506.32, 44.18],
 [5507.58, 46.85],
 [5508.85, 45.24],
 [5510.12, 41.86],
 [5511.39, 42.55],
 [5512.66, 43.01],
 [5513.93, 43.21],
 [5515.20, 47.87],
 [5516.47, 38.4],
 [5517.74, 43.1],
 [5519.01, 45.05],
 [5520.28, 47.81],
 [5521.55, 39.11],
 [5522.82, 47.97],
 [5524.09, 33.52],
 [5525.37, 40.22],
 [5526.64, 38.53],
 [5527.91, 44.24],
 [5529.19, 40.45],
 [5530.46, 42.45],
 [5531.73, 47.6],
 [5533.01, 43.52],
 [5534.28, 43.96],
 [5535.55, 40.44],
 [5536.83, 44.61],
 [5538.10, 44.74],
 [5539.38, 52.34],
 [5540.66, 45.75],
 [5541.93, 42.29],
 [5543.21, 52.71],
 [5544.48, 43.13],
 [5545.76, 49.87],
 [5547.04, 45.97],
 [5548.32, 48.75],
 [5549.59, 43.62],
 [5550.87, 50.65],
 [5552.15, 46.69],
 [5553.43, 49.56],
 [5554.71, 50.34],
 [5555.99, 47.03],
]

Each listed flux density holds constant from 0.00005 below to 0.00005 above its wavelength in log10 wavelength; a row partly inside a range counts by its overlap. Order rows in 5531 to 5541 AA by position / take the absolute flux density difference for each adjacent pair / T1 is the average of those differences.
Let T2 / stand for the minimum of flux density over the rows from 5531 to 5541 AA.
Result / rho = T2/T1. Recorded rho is 10.7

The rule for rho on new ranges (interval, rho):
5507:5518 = 12.2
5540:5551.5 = 6.9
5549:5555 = 11.9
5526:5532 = 9.3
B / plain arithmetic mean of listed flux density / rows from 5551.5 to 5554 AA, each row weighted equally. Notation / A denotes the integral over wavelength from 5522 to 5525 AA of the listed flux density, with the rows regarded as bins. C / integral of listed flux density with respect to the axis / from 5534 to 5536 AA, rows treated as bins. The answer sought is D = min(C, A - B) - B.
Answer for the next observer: 25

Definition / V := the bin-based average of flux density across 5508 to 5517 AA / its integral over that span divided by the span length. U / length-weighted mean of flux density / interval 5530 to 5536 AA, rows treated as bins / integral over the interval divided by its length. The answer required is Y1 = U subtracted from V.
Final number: -0.5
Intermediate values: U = 43.8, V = 43.3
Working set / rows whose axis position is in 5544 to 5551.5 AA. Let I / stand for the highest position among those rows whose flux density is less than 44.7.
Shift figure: 5549.59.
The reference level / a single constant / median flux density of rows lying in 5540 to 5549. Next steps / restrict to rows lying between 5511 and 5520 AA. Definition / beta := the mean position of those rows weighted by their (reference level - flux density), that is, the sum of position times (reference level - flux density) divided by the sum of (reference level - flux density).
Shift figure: 5515.0 AA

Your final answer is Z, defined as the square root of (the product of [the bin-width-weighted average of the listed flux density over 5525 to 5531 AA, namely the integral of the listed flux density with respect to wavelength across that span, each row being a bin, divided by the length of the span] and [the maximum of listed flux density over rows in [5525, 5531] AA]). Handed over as 42.7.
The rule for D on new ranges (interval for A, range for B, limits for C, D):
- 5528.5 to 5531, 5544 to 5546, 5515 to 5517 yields 11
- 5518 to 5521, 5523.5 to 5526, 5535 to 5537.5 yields 64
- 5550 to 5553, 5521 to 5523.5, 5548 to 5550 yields 49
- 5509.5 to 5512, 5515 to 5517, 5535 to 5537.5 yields 19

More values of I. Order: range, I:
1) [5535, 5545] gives 5544.48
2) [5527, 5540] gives 5536.83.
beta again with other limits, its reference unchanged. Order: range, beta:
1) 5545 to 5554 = 5549.8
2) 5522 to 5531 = 5526.6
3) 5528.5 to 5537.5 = 5532.7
